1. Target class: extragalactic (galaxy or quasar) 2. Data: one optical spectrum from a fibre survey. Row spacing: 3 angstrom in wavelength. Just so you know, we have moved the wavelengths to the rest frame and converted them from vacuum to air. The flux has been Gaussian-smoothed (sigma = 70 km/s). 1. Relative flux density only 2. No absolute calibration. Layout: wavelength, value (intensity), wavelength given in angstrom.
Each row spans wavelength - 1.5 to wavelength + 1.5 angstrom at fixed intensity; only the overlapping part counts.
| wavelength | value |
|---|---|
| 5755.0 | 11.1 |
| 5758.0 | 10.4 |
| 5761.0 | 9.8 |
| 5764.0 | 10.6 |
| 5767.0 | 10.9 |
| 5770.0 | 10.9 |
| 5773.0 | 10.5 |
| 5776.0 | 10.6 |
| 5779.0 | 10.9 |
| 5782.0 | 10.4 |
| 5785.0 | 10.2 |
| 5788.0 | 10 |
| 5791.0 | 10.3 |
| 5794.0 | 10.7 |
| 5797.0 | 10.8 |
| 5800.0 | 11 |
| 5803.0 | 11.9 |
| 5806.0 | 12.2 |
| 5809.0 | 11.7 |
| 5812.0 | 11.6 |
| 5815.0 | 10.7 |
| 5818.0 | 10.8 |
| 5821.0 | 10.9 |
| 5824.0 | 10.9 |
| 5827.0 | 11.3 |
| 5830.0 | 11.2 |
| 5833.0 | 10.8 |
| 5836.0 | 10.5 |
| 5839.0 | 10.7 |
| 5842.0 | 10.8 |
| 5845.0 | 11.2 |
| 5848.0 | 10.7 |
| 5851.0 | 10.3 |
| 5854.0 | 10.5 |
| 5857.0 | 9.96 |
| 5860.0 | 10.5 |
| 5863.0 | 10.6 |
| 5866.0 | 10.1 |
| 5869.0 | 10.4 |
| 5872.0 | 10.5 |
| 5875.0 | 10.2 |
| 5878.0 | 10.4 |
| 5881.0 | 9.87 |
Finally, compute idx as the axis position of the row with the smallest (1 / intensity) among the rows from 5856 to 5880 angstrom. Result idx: 5863.0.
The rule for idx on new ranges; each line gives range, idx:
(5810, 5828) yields 5812.0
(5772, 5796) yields 5779.0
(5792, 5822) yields 5806.0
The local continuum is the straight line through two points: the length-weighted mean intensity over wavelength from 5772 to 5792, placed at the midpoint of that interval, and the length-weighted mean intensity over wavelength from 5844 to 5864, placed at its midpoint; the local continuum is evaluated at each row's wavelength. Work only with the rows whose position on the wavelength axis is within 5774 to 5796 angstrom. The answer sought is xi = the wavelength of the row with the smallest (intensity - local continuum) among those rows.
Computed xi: 5788.0 angstrom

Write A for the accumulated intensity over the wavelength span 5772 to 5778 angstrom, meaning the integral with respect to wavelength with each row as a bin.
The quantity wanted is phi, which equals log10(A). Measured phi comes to 1.803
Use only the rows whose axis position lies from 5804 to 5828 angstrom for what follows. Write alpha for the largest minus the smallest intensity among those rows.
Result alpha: 1.5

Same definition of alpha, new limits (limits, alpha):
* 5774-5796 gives 0.9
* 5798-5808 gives 1.2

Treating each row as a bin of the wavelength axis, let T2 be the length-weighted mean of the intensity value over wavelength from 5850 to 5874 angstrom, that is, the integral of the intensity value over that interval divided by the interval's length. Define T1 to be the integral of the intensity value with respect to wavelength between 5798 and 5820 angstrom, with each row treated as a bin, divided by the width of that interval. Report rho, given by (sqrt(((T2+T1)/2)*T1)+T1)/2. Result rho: 11.3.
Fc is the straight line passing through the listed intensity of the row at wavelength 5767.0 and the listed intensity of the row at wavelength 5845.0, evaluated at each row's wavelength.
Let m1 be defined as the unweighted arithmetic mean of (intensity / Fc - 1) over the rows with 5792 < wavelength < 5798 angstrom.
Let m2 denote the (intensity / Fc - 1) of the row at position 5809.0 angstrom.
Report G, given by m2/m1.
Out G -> -2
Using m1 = -0.024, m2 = 0.058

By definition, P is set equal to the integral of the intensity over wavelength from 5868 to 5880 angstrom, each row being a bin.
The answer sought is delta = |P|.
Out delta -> 124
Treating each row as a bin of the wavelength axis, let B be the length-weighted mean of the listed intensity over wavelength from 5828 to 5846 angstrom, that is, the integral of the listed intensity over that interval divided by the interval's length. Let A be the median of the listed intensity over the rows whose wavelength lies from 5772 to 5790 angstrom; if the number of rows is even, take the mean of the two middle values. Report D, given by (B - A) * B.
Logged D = 5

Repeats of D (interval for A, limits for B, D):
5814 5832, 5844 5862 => -4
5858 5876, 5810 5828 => 7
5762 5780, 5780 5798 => -4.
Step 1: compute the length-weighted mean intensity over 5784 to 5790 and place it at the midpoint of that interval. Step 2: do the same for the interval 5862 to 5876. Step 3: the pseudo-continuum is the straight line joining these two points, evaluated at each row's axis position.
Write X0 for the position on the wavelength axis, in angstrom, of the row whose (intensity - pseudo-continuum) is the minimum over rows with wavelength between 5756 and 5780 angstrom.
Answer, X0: 5761.0 angstrom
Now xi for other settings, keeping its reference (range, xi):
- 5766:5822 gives 5788.0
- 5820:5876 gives 5857.0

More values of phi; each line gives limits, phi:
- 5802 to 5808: 1.859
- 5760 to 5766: 1.791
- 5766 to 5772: 1.814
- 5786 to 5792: 1.784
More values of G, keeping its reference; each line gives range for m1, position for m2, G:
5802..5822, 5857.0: -4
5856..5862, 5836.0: 1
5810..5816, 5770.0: 0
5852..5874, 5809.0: -1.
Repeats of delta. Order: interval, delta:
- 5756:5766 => 103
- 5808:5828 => 222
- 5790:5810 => 225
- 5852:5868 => 165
